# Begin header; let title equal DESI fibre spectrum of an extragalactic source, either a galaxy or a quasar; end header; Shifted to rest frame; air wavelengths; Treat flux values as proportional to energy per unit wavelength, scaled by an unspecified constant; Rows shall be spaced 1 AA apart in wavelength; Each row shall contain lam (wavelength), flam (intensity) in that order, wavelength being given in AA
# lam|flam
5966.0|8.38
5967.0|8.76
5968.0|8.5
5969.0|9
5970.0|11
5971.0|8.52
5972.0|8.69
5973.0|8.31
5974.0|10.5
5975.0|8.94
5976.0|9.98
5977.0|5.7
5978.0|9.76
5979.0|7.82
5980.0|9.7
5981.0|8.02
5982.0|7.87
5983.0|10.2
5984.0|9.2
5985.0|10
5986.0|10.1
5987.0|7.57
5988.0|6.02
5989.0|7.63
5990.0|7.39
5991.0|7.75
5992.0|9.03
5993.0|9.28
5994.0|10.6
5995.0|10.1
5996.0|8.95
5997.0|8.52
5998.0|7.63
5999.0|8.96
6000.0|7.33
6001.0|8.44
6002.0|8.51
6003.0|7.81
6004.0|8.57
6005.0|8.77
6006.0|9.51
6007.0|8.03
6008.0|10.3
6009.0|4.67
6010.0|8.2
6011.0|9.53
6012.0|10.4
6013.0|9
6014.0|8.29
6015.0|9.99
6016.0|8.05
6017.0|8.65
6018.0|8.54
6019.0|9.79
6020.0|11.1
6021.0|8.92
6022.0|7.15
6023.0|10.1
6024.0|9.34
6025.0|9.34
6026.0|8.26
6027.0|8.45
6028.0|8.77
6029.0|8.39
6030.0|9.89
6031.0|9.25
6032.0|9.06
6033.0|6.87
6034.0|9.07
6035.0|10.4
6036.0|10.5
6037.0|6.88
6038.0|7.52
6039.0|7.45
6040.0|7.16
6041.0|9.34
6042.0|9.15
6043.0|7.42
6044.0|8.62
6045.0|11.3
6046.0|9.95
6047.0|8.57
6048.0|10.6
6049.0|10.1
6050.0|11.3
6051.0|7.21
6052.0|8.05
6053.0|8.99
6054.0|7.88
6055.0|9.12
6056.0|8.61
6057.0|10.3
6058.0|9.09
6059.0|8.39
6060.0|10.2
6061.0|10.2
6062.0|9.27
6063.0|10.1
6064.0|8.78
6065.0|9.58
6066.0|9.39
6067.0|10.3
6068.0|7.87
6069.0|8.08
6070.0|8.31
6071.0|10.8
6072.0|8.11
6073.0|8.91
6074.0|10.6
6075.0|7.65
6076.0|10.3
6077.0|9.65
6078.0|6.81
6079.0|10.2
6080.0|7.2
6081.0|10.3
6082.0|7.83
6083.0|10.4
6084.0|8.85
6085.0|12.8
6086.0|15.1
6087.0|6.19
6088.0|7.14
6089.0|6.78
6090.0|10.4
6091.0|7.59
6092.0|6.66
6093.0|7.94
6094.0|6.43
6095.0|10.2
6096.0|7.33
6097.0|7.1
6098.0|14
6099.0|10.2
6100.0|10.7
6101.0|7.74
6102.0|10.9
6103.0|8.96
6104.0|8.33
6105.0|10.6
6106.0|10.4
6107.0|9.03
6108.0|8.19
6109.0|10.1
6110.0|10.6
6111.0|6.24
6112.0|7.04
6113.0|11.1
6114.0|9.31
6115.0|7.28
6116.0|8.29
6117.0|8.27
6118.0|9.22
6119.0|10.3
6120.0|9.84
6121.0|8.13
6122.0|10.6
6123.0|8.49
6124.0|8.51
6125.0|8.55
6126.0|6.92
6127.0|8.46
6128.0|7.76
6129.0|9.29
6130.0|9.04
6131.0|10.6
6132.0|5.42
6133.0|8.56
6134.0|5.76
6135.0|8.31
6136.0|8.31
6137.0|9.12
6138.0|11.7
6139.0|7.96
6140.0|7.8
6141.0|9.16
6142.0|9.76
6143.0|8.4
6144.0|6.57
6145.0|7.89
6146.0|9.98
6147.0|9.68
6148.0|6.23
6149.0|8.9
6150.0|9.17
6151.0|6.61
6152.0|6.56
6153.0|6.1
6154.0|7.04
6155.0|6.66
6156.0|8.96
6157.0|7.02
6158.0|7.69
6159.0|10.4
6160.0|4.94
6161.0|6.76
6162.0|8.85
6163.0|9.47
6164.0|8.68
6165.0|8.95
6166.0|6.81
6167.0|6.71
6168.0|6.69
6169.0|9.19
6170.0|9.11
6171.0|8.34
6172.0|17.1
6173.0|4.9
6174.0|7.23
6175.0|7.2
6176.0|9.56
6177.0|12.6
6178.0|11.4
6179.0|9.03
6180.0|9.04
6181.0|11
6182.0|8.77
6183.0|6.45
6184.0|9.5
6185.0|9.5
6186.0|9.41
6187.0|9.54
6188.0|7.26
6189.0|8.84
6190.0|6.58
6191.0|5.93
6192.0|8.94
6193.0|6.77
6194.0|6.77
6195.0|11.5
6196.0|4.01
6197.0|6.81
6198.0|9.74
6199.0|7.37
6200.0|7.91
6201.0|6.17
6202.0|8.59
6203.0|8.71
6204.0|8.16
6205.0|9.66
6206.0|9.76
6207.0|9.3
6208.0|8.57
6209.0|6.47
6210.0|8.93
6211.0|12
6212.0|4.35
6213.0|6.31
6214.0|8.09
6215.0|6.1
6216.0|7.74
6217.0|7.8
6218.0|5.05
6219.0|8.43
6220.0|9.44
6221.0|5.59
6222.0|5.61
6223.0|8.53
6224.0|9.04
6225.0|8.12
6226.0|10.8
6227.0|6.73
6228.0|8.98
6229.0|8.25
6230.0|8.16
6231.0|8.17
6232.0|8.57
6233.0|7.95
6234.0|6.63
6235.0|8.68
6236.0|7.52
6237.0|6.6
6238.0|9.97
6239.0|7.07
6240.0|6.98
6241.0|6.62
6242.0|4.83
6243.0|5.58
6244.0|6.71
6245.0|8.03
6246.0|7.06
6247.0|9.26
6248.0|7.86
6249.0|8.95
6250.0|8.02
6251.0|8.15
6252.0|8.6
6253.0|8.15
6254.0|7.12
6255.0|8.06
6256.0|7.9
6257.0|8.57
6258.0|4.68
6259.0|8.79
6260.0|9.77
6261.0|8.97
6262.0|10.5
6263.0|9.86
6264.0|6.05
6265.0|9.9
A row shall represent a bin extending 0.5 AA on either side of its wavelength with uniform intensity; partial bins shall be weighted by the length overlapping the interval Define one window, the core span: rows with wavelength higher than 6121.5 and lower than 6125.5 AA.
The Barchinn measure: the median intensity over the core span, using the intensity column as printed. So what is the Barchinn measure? 8.5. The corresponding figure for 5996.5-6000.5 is 8.1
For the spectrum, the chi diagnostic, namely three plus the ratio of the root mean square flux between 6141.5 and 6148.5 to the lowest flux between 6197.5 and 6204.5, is 4.4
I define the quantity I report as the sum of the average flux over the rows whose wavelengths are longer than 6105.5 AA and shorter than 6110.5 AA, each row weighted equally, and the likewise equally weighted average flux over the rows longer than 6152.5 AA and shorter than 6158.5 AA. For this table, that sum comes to 16.9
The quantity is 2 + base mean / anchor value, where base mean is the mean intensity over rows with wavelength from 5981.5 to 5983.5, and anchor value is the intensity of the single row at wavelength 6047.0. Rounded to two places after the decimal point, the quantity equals 3.05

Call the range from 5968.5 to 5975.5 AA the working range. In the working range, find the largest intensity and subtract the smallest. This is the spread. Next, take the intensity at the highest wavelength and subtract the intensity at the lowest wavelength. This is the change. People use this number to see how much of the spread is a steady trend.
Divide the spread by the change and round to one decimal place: -44.8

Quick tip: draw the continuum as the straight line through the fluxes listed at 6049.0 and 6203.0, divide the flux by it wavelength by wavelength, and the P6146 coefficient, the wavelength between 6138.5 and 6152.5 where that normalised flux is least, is 6148.0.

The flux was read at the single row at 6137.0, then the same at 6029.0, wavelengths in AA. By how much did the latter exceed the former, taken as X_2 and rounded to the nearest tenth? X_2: -0.7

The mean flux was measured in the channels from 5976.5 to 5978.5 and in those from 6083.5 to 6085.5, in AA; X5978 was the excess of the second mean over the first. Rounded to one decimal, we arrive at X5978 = 3.1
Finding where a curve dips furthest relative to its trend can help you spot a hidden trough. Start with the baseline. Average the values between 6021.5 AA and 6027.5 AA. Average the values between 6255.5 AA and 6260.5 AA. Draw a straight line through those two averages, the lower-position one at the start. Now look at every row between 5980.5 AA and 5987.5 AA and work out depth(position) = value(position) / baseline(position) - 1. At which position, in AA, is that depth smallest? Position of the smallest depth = 5987.0 AA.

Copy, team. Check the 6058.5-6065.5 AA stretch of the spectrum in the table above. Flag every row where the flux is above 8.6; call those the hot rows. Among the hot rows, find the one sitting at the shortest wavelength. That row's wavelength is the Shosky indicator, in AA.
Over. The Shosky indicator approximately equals 6060.0 AA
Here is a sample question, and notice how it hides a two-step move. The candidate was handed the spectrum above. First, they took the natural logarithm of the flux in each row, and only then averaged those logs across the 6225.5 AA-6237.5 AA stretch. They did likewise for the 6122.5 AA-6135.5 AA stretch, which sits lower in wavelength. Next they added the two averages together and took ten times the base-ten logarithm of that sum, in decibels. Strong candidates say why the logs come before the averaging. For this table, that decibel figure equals 6.19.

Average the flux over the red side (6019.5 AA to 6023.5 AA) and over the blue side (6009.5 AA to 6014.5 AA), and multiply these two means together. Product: 85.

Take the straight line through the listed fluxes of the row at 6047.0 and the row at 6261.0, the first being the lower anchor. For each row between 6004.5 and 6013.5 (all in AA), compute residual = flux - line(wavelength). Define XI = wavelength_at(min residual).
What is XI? 6009.0 AA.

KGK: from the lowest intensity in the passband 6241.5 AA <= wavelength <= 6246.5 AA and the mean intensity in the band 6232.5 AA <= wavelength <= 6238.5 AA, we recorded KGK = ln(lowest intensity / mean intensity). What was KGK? -0.49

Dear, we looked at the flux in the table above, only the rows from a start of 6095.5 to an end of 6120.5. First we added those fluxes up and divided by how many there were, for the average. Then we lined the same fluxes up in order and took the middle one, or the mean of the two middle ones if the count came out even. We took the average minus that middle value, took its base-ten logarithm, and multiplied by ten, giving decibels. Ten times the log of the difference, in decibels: -16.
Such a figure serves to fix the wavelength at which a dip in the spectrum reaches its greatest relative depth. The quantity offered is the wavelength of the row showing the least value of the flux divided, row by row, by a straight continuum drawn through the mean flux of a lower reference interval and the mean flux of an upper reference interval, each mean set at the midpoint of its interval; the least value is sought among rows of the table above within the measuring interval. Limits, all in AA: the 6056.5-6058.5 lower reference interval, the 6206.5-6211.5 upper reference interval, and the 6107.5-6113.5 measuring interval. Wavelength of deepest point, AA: 6111.0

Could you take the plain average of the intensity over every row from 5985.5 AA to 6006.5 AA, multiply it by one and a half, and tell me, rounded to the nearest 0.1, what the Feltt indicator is 12.7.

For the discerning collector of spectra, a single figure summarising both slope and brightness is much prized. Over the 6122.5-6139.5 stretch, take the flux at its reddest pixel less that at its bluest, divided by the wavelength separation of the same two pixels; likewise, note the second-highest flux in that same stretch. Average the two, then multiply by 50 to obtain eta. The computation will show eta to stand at 264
